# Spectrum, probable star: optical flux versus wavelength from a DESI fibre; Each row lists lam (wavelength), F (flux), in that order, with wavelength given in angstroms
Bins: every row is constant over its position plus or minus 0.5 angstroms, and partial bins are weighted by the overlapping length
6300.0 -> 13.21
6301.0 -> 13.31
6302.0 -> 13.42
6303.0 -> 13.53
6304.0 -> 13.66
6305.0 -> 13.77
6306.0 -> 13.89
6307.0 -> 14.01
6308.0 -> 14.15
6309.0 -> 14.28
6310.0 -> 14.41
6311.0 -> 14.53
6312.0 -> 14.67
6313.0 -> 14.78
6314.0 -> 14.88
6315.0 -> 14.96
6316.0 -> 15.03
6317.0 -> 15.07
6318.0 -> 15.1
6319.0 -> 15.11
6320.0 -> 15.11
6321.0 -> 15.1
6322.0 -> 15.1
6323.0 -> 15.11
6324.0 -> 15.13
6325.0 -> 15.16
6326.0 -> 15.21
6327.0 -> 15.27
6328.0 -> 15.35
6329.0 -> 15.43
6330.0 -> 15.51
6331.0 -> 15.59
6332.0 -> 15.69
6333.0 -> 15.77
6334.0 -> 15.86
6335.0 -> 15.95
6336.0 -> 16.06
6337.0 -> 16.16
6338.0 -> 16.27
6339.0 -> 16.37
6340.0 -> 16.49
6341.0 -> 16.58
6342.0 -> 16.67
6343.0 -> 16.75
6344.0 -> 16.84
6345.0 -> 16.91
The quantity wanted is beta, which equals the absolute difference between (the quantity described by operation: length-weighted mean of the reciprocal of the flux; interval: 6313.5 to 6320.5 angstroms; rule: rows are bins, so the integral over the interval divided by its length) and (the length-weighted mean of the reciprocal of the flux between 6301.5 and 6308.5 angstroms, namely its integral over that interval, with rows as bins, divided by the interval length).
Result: 0.0061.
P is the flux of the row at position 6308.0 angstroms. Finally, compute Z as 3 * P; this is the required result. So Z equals 42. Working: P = 14.15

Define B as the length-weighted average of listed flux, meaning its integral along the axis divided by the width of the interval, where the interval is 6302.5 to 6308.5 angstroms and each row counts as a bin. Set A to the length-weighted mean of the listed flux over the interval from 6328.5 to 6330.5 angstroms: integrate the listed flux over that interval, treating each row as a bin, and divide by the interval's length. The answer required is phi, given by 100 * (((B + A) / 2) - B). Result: 82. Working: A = 15.5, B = 13.8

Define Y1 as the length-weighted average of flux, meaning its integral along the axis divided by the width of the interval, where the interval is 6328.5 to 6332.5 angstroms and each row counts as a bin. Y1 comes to 15.6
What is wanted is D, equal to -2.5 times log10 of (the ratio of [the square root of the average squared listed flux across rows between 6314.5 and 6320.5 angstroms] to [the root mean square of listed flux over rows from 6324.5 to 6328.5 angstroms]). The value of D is 0.01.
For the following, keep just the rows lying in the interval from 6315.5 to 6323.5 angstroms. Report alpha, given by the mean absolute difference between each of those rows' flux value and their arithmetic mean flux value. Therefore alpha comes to 0.021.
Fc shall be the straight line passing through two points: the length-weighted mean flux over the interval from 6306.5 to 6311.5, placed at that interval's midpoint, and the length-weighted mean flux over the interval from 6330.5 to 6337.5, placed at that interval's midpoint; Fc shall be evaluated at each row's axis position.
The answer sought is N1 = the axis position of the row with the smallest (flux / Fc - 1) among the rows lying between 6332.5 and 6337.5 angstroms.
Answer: 6333.0 angstroms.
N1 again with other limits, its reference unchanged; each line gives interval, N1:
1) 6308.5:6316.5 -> 6309.0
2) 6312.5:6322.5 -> 6322.0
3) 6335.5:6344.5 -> 6336.0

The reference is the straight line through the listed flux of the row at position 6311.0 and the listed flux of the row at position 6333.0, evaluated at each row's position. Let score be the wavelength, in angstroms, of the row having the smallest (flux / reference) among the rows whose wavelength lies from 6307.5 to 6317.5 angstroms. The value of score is 6308.0 angstroms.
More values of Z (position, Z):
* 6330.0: 47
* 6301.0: 40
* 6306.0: 42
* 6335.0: 48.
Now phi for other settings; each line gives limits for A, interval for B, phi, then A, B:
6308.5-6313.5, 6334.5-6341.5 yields -87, 14.5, 16.3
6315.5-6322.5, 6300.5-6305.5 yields 78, 15.1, 13.5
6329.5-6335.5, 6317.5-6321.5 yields 31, 15.7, 15.1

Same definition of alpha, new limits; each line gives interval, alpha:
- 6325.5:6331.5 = 0.117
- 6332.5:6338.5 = 0.152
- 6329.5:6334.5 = 0.107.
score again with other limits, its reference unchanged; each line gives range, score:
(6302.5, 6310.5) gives 6303.0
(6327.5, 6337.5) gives 6328.0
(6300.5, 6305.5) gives 6301.0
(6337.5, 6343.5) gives 6338.0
